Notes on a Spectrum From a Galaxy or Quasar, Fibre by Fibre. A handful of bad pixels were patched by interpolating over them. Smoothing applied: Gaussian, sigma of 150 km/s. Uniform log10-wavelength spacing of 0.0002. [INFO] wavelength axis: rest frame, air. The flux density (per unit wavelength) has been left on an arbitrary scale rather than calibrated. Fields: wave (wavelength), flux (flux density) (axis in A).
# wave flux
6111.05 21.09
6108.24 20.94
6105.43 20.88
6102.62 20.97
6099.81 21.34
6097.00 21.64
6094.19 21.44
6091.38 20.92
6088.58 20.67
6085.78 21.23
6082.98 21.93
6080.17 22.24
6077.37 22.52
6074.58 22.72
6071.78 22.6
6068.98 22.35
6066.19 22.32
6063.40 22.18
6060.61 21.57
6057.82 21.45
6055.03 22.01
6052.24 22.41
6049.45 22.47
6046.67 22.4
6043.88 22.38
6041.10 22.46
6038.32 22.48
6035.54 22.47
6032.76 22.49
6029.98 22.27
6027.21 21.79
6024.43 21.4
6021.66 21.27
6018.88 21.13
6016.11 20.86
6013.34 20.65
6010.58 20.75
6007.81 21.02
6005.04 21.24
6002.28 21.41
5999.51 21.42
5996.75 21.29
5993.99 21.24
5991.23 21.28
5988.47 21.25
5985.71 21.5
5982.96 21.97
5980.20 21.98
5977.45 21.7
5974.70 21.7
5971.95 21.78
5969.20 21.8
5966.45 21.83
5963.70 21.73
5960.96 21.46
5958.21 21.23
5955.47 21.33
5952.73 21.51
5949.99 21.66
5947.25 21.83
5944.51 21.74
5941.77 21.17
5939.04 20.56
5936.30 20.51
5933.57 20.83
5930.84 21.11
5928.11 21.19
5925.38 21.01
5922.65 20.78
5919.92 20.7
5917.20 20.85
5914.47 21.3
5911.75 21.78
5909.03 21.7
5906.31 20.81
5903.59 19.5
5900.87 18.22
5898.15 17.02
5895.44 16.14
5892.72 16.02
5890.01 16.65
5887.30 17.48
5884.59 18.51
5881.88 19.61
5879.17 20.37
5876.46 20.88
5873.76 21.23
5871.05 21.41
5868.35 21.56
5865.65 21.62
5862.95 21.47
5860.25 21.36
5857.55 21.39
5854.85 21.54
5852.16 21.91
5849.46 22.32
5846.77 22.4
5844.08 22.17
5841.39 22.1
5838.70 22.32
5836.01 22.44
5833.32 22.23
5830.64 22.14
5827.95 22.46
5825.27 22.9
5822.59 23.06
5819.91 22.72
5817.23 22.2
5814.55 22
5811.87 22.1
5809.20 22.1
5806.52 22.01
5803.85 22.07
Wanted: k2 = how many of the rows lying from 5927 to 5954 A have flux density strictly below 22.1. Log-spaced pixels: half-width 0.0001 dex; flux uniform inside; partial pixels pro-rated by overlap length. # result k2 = 10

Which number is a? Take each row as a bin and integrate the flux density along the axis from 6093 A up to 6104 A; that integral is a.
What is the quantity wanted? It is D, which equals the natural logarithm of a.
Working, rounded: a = 235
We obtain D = 5.5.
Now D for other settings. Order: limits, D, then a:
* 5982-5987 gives 4.7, 109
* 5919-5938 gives 6.0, 396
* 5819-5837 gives 6.0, 406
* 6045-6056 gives 5.5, 246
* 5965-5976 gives 5.5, 239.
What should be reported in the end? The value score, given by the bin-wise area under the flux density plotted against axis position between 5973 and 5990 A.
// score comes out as 369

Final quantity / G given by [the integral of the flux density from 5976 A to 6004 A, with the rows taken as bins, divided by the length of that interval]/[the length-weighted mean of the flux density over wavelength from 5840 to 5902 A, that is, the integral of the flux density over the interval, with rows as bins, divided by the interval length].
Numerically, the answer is 1.07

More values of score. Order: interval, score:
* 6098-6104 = 127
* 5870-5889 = 377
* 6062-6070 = 178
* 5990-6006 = 341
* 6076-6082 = 134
